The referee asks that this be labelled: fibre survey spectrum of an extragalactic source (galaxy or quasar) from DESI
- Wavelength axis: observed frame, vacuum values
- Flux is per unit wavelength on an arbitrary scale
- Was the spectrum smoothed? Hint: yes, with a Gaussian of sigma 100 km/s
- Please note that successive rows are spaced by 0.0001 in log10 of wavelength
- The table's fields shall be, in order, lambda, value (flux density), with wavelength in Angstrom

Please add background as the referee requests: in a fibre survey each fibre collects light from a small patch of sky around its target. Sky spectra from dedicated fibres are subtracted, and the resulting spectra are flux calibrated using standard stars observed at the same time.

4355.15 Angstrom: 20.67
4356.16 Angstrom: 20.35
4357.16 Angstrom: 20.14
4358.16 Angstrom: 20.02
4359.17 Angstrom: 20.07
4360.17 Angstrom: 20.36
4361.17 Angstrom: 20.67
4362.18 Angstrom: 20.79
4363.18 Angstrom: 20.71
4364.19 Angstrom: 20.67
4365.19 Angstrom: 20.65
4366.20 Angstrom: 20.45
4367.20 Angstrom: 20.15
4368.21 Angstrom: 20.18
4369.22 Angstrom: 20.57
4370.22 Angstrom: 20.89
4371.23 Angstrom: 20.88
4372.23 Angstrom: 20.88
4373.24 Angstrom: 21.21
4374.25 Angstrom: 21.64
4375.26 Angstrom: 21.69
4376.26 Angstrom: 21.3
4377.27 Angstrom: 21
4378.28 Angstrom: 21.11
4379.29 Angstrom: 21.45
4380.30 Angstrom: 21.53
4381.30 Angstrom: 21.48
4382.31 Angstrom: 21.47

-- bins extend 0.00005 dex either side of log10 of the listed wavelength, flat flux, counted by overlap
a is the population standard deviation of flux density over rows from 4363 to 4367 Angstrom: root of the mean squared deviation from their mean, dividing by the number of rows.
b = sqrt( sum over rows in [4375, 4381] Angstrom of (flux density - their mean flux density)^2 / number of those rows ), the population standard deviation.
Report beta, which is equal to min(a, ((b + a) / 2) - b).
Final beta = -0.07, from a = 0.10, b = 0.238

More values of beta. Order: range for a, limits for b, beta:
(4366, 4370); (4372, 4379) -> -0.05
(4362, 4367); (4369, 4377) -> -0.13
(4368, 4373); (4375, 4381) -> 0.02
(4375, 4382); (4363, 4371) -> -0.01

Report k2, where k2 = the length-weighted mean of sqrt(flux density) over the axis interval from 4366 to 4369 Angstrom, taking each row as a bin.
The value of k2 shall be 4.50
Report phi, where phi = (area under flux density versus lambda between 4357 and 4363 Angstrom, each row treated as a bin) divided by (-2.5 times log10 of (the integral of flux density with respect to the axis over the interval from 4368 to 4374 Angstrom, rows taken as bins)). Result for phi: -23.3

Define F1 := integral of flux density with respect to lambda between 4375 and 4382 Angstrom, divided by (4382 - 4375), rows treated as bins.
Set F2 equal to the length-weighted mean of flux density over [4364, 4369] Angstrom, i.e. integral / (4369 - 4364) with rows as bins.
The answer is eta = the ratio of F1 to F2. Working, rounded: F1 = 21.4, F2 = 20.40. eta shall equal 1.05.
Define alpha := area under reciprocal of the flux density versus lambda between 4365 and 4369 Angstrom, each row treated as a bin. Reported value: 0.20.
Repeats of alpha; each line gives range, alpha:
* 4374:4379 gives 0.23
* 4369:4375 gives 0.28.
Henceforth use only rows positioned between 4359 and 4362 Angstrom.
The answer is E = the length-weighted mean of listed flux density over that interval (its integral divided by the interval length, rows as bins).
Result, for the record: 20.5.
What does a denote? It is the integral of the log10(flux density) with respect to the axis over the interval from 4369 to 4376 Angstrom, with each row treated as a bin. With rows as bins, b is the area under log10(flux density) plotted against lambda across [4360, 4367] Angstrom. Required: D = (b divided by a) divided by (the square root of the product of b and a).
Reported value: 0.107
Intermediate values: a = 9.29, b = 9.20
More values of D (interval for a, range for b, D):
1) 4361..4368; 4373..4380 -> 0.110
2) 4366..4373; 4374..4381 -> 0.109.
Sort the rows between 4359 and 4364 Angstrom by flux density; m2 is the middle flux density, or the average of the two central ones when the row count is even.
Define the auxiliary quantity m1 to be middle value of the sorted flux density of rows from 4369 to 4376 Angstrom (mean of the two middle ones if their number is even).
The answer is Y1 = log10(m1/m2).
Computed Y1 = 0.005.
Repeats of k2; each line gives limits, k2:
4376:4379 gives 4.59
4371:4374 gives 4.59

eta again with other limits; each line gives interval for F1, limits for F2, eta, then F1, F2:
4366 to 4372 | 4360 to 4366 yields 1.00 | 20.6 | 20.64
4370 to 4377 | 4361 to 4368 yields 1.03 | 21.2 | 20.55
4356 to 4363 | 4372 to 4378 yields 0.96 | 20.4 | 21.28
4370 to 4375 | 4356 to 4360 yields 1.05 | 21.1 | 20.17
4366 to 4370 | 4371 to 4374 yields 0.97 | 20.4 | 21.06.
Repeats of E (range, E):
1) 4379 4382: 21.5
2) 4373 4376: 21.5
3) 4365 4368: 20.3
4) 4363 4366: 20.6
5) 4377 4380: 21.2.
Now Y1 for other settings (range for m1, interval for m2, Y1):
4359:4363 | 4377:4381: -0.016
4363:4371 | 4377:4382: -0.017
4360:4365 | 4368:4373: -0.004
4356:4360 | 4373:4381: -0.027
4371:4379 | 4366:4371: 0.015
